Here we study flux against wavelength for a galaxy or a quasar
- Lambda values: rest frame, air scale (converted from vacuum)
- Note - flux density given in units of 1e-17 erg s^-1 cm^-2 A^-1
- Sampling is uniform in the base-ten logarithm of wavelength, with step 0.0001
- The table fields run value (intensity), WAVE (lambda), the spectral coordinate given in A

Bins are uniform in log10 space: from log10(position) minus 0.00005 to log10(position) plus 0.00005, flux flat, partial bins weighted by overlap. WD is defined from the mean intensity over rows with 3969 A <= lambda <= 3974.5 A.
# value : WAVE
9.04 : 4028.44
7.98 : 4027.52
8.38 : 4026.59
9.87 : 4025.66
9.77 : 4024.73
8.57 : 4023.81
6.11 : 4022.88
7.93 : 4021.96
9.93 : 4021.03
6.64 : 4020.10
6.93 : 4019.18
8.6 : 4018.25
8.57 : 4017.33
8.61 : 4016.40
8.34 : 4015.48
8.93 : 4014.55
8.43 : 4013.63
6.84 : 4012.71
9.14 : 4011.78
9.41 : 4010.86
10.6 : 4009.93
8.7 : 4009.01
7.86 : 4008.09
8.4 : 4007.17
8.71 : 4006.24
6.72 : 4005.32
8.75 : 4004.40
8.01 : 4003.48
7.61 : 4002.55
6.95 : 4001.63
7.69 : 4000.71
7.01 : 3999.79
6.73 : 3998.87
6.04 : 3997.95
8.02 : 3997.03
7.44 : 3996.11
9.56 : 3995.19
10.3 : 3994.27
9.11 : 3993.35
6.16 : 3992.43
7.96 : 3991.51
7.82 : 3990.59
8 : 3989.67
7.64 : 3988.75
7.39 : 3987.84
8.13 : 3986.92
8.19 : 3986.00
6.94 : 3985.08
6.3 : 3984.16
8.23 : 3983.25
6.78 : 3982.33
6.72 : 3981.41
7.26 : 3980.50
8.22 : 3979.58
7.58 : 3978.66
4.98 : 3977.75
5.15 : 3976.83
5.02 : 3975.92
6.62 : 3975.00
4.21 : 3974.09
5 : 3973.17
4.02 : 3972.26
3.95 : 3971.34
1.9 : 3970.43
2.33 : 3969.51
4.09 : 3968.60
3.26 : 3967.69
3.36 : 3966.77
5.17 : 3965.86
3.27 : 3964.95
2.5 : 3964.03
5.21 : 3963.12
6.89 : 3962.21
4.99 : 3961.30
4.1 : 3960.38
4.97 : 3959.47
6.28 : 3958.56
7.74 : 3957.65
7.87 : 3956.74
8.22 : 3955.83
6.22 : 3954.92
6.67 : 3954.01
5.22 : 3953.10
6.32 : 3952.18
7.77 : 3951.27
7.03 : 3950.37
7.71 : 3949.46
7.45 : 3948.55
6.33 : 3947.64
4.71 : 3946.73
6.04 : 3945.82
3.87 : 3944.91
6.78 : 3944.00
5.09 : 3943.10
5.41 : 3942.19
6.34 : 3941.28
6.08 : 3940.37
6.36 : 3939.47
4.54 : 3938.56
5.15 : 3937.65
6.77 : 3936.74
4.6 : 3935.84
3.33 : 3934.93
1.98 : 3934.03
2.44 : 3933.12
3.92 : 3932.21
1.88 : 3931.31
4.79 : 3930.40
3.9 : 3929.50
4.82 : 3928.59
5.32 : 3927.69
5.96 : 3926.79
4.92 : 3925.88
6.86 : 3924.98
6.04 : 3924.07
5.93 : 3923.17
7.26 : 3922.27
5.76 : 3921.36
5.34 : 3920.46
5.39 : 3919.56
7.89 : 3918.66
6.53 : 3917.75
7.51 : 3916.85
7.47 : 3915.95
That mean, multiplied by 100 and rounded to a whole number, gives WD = 357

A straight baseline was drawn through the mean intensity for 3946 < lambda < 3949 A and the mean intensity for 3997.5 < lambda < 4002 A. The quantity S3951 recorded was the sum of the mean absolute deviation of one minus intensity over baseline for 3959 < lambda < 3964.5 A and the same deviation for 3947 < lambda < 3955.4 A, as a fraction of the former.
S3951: 1.71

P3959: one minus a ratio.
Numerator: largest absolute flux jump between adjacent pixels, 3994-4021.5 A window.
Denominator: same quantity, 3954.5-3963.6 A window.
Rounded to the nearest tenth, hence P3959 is -0.6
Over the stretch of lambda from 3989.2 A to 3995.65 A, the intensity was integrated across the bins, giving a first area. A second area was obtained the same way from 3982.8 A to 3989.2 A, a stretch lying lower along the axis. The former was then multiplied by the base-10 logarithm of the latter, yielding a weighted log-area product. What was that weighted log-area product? 91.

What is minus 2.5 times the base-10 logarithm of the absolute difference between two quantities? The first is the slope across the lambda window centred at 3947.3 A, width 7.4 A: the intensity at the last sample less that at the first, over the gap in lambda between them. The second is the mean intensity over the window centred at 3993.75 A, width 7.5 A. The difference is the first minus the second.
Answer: -2.29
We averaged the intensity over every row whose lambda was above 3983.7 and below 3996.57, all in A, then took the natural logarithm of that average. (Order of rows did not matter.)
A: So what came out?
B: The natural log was 2.07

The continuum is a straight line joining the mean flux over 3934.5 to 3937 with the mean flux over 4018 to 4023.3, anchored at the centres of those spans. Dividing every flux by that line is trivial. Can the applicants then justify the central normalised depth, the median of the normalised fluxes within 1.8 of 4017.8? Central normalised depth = 1.13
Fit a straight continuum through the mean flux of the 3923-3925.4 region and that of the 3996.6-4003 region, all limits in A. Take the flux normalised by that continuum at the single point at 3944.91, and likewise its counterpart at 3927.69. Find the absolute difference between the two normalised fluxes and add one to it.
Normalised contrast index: 1.25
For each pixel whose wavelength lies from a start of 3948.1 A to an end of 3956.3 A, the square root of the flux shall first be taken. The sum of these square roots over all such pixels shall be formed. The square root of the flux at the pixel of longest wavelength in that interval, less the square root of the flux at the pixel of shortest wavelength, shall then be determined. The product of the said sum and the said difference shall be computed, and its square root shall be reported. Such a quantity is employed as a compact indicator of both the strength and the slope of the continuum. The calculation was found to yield 1.8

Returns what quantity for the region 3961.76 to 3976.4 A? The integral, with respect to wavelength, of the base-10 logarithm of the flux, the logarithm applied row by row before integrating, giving 9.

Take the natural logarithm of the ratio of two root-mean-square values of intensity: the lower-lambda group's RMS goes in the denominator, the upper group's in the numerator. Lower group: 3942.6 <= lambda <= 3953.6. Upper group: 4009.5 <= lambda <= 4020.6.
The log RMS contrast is 0.30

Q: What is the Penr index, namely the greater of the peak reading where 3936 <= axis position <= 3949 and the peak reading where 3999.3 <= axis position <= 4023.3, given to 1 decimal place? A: 10.6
